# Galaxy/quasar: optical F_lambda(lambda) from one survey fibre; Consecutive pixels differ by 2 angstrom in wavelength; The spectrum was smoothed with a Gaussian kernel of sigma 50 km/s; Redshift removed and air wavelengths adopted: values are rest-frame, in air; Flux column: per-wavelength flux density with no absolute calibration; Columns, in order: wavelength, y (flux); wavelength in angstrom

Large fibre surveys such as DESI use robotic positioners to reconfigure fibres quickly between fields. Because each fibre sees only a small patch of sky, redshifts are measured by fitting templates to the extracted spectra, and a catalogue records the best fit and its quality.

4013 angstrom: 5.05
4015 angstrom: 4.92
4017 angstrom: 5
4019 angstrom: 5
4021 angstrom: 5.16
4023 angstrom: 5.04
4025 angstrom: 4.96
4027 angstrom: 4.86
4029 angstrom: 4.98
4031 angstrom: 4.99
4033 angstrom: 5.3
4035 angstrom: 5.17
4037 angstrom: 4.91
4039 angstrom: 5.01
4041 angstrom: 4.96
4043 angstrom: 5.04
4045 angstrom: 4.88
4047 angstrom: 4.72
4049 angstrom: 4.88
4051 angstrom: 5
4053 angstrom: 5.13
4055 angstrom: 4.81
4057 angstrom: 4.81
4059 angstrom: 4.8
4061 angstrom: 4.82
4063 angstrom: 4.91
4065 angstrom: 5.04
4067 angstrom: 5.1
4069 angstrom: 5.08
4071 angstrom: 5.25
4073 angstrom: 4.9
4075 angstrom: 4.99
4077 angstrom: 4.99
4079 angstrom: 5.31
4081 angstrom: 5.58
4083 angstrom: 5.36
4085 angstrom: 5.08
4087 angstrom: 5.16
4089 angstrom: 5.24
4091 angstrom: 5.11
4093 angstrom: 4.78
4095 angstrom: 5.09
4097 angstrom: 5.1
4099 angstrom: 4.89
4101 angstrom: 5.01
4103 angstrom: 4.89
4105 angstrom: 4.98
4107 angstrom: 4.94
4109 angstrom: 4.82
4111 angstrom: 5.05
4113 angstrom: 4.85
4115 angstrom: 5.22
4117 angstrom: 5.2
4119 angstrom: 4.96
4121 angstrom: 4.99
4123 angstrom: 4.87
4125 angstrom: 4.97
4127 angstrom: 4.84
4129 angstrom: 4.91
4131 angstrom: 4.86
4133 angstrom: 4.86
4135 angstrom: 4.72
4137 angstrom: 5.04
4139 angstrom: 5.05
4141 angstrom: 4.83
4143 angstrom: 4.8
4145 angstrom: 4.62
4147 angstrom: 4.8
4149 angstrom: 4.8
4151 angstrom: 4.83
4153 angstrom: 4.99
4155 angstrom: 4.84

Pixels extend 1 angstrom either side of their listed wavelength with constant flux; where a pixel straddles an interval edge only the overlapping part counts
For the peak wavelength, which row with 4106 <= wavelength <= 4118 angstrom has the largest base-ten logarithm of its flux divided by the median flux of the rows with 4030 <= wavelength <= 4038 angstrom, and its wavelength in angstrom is 4115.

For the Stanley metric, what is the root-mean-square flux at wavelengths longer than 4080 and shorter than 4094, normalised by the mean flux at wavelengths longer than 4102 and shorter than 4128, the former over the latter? 1.05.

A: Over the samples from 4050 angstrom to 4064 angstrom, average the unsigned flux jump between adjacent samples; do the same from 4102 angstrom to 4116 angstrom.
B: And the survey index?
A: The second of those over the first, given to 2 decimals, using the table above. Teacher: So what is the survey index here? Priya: 1.84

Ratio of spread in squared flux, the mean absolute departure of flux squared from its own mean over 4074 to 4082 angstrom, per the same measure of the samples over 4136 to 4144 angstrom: 2.1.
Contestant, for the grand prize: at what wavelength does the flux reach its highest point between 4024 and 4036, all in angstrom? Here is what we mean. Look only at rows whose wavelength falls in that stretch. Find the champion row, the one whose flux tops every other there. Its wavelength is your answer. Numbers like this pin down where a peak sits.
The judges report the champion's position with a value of 4033 angstrom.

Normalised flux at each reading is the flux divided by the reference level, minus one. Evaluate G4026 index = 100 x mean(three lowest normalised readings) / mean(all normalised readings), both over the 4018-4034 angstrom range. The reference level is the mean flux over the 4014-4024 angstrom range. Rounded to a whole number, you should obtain -740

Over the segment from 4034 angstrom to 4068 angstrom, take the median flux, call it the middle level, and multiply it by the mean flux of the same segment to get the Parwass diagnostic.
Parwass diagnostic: 24.3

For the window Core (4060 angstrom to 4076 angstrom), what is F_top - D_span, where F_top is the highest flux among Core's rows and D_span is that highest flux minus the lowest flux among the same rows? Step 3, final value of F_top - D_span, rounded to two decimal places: 4.82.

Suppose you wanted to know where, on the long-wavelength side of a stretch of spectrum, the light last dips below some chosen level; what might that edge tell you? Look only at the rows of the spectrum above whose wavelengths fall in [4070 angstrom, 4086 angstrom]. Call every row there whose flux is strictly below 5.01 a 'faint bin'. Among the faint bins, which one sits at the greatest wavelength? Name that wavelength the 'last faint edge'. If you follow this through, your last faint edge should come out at 4077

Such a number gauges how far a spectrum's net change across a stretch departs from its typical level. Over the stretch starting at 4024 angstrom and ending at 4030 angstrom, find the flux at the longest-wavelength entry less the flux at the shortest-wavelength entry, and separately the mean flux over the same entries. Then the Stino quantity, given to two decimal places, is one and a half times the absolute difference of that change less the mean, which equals 7.37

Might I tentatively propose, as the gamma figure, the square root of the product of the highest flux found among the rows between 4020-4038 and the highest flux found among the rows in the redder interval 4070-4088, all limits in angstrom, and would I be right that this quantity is 5.44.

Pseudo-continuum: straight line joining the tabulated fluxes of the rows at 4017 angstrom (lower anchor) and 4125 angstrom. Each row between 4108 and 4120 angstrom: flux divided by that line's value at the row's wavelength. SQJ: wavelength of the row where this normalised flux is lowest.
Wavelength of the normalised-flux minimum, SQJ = 4109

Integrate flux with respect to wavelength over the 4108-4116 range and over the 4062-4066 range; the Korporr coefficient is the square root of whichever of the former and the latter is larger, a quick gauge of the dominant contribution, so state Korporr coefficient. 6.3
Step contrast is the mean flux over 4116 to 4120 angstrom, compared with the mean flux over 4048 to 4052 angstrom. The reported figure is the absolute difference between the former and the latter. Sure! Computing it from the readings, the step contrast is 0.14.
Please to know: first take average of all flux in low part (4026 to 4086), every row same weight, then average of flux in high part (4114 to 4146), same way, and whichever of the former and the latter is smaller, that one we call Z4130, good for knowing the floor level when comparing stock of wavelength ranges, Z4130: 4.92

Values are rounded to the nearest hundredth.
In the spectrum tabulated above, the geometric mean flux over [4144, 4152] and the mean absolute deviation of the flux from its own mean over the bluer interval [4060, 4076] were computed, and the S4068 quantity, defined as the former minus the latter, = 4.66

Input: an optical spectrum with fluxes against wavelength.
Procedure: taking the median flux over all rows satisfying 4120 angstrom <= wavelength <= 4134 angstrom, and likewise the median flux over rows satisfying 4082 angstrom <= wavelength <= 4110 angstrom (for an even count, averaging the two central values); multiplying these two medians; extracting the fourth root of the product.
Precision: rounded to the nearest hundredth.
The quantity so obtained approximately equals 2.23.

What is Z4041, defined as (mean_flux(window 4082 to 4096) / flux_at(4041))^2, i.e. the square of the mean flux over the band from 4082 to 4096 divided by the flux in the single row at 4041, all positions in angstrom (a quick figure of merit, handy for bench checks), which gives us 1.06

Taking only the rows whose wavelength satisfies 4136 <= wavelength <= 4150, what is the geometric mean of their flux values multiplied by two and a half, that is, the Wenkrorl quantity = 12.1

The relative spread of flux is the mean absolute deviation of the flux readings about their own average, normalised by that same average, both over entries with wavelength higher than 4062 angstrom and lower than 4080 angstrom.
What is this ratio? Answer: 0.021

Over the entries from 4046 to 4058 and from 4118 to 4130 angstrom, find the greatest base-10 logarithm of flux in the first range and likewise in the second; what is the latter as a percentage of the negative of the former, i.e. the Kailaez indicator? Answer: -98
